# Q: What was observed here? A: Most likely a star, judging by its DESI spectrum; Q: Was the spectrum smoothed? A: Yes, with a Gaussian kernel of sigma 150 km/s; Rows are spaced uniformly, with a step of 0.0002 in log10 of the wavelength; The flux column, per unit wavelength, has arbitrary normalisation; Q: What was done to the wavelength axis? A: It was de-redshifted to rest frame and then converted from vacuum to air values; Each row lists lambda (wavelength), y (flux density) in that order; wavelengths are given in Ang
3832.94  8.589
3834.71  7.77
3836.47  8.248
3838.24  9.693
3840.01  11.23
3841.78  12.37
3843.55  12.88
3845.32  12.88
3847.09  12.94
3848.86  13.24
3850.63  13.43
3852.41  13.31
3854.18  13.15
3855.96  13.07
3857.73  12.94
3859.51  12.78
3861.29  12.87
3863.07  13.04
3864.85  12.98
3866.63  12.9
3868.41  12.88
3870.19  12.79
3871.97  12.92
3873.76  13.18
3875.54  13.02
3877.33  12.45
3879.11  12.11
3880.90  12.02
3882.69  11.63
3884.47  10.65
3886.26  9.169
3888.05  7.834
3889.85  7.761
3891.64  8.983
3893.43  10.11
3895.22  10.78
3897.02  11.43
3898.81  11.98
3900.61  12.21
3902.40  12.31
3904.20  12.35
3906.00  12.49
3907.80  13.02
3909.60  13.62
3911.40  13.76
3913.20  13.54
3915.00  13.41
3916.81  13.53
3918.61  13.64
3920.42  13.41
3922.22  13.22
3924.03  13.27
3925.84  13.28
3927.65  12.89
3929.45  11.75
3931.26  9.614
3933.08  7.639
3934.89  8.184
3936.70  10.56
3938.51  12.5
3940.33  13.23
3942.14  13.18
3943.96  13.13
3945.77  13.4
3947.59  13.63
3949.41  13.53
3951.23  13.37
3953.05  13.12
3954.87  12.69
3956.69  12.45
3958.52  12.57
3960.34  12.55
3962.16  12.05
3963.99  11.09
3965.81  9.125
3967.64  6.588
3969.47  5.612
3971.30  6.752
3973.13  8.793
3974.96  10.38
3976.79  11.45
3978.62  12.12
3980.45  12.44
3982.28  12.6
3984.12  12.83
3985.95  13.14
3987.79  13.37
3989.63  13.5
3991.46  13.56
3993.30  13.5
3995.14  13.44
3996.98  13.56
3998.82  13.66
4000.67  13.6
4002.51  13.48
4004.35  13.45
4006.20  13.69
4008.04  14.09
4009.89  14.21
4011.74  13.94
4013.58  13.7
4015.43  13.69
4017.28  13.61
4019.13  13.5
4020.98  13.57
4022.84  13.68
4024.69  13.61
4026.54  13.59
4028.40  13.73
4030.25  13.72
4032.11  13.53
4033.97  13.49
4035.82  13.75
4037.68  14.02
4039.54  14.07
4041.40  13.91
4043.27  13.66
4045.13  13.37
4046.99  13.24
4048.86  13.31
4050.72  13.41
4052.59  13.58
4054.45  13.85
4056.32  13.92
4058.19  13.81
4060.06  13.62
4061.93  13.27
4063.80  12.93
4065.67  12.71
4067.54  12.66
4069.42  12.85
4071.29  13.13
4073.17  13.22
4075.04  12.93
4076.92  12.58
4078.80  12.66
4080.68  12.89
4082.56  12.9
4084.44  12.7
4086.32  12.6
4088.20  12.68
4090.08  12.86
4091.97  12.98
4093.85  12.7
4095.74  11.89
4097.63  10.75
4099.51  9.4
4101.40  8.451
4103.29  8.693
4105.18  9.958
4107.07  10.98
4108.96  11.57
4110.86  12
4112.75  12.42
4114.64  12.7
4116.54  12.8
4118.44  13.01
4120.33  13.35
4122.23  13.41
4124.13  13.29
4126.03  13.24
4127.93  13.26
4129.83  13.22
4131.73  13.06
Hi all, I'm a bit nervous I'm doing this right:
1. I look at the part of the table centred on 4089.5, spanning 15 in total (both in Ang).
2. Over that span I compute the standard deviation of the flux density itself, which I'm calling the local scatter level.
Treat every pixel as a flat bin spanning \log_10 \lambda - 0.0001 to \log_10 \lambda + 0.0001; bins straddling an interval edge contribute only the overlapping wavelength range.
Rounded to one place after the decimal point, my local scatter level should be 0.3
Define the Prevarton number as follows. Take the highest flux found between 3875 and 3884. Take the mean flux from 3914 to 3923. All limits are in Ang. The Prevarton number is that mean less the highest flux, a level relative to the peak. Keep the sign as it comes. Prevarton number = 0.4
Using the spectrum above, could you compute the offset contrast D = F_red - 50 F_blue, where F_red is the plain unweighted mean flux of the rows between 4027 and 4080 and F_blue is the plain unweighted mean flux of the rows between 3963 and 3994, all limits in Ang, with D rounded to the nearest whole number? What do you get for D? -536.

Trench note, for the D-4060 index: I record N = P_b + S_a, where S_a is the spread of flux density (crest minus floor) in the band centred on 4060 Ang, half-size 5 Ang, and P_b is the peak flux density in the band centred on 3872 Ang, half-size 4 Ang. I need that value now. 14.2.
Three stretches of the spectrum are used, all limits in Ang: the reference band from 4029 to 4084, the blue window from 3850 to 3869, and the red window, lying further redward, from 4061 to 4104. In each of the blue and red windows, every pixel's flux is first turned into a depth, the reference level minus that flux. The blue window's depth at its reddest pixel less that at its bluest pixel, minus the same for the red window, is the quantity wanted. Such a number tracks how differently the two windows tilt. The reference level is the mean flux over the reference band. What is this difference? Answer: -4.0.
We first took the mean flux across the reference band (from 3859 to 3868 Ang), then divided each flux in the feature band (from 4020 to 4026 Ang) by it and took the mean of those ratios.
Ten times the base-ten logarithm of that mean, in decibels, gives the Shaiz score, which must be 0.23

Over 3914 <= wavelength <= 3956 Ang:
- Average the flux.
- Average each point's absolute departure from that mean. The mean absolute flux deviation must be 1.3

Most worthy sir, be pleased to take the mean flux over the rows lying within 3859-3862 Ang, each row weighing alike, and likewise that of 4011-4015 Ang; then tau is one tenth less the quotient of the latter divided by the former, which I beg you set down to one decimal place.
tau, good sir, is -1.0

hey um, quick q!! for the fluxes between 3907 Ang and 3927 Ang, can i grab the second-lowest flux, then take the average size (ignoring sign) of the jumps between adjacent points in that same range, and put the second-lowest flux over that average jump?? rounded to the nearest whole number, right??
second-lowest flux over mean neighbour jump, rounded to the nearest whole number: 73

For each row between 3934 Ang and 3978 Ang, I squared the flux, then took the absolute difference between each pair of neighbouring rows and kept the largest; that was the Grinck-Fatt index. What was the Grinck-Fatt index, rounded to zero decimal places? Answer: 45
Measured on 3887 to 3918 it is 22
